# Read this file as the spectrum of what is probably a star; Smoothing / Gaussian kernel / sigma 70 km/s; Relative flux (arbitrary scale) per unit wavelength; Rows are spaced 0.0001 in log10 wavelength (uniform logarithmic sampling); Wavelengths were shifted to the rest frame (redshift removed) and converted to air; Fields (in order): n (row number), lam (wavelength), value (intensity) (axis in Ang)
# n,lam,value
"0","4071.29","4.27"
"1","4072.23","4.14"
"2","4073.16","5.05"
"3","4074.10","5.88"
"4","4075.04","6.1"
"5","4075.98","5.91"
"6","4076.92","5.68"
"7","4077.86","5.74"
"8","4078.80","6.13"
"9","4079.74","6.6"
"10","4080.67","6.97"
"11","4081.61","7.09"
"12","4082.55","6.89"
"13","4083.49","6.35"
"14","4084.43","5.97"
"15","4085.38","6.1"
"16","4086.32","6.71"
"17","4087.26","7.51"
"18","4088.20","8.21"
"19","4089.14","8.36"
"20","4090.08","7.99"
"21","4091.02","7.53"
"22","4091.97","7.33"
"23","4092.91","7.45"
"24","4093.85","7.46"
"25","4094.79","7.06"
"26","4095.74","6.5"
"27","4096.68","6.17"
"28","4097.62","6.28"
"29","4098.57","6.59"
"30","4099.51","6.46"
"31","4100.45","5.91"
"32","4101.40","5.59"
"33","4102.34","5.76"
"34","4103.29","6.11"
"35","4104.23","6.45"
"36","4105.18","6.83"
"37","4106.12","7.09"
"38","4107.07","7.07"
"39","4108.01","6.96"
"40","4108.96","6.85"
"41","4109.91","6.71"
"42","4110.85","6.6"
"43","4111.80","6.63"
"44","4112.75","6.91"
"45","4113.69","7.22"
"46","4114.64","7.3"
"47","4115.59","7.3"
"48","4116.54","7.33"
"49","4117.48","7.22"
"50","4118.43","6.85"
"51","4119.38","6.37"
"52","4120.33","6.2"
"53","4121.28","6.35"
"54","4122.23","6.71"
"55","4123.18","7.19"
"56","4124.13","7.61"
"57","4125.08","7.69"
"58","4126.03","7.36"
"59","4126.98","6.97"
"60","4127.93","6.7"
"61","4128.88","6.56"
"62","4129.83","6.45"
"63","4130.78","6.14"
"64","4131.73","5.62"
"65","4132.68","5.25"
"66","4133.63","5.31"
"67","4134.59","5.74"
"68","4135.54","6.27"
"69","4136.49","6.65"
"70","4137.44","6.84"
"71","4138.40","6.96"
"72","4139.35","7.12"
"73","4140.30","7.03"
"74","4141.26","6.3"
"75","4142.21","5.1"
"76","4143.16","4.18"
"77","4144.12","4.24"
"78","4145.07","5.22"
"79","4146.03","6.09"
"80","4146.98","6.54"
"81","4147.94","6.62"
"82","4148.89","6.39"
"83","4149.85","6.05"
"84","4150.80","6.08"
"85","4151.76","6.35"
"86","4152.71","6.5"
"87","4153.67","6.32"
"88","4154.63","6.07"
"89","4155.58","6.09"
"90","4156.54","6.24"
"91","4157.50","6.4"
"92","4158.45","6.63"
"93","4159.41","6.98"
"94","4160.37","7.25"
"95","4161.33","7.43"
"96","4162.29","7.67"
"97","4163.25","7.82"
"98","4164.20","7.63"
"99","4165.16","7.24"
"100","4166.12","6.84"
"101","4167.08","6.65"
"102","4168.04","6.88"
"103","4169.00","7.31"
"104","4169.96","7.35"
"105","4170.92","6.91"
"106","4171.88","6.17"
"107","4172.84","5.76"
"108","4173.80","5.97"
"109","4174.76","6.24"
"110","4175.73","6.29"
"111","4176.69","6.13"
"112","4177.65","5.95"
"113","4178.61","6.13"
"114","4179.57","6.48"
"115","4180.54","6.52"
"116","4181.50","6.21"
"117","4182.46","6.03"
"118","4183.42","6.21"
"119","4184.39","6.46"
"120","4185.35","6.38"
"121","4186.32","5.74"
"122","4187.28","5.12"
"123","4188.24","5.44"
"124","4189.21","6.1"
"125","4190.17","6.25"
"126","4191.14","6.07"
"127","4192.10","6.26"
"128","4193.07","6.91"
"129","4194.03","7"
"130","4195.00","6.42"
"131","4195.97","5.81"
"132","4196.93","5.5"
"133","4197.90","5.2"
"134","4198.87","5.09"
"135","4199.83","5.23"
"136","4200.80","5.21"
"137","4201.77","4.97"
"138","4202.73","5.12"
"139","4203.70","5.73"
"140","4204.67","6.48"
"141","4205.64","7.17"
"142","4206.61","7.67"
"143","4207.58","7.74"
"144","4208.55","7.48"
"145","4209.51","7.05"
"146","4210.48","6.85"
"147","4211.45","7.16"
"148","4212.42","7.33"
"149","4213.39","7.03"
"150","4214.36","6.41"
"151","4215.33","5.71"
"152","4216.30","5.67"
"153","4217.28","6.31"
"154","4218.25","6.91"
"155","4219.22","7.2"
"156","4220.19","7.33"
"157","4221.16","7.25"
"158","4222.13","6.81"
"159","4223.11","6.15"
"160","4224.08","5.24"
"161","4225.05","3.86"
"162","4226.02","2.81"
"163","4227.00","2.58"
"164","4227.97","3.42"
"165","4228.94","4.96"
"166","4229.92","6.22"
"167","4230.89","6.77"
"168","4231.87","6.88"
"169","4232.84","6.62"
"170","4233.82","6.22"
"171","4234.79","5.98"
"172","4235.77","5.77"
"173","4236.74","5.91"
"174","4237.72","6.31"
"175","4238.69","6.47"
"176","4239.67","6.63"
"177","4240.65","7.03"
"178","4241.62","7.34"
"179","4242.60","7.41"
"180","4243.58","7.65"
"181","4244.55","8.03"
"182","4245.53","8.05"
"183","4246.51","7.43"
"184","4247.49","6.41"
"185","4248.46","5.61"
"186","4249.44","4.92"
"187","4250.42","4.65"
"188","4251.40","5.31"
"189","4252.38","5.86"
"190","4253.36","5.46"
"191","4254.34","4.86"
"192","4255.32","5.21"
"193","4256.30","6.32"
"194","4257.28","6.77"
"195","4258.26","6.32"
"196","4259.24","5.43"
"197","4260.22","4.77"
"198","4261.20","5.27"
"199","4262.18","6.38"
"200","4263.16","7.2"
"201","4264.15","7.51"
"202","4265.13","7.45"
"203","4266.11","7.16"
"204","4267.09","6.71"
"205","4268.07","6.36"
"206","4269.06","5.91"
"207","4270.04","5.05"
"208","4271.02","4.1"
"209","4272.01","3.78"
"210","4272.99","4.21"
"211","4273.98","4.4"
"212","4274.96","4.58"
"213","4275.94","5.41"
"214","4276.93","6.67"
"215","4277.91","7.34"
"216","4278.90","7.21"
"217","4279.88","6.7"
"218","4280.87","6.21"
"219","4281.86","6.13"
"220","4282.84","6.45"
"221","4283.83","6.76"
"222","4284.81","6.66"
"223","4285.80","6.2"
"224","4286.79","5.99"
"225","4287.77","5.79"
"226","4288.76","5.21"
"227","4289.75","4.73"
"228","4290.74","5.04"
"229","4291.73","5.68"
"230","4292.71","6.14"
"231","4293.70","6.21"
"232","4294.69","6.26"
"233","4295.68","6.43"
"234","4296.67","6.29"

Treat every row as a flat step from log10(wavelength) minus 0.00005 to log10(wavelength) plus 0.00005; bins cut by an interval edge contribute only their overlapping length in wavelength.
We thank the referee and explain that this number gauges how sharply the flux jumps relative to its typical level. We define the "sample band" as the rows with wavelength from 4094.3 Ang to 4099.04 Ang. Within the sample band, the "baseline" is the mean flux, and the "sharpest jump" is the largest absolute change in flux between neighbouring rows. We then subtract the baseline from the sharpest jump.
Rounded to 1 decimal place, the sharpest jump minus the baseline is -6.0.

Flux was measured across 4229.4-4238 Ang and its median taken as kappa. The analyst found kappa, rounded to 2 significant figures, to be 6.2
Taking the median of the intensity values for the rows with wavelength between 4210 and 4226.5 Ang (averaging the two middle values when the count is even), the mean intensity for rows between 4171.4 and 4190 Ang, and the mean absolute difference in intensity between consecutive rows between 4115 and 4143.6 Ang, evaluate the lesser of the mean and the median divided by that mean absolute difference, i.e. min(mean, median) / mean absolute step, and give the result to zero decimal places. 18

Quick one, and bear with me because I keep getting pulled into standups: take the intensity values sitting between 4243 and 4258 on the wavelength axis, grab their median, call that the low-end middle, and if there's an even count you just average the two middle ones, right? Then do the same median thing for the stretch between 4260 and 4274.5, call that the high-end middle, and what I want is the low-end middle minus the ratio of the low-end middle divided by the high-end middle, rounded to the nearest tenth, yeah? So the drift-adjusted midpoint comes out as 4.9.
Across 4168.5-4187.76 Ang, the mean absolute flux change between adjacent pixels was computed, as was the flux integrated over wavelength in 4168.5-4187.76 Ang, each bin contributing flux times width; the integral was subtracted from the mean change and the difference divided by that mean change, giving -429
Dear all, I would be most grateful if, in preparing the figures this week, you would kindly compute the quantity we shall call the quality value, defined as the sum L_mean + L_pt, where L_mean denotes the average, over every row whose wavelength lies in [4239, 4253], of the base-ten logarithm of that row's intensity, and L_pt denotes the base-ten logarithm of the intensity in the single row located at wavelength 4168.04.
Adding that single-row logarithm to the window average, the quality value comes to 1.65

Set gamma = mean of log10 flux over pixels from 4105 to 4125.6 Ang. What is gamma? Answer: 0.84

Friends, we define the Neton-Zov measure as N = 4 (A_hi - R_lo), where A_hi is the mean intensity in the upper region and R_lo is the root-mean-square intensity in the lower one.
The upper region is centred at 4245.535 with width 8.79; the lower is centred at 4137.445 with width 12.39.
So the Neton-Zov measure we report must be 3.6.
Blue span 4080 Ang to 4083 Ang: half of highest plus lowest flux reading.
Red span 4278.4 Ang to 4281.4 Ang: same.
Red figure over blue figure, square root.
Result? 0.98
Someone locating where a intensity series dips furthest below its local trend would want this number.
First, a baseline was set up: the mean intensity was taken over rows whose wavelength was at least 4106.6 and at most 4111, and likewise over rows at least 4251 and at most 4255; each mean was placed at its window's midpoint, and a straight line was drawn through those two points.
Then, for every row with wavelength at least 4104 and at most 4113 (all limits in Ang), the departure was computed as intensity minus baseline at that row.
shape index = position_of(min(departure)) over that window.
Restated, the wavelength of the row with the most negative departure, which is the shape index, 4104.23 Ang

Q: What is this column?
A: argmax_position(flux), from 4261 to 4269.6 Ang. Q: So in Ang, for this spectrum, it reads 4264.15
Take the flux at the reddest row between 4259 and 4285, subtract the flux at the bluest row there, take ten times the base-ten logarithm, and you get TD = 1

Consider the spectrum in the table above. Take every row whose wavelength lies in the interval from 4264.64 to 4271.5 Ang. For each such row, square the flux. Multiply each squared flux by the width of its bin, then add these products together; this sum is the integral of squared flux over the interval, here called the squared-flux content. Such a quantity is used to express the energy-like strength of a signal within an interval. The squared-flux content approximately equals 265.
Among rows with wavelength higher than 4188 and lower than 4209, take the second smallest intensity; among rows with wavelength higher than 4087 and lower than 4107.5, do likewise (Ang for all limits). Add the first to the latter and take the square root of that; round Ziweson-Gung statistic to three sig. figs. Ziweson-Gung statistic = 3.29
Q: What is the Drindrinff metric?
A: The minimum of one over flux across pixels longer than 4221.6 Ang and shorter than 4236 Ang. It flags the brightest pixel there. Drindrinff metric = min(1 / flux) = 0.1453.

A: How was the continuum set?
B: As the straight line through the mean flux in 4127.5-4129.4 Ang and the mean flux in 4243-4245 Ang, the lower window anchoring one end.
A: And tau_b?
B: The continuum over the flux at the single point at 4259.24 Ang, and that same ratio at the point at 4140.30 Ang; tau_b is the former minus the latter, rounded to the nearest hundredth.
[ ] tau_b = 0.51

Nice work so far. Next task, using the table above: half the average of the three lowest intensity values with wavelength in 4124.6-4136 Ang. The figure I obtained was 2.70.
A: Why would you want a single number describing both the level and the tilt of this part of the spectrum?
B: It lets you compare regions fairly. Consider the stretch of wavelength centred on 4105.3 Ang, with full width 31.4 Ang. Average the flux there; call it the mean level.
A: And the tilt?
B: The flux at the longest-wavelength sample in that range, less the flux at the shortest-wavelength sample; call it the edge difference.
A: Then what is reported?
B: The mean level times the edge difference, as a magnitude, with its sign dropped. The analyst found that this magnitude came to 12.2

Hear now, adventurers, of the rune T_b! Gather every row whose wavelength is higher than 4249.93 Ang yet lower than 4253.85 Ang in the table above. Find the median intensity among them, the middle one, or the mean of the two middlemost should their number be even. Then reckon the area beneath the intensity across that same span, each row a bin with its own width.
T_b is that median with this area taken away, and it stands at -15.4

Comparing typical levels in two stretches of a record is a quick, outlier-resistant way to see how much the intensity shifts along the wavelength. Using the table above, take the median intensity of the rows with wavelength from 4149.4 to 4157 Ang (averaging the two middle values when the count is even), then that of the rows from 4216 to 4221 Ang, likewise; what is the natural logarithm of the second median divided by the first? 0.11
